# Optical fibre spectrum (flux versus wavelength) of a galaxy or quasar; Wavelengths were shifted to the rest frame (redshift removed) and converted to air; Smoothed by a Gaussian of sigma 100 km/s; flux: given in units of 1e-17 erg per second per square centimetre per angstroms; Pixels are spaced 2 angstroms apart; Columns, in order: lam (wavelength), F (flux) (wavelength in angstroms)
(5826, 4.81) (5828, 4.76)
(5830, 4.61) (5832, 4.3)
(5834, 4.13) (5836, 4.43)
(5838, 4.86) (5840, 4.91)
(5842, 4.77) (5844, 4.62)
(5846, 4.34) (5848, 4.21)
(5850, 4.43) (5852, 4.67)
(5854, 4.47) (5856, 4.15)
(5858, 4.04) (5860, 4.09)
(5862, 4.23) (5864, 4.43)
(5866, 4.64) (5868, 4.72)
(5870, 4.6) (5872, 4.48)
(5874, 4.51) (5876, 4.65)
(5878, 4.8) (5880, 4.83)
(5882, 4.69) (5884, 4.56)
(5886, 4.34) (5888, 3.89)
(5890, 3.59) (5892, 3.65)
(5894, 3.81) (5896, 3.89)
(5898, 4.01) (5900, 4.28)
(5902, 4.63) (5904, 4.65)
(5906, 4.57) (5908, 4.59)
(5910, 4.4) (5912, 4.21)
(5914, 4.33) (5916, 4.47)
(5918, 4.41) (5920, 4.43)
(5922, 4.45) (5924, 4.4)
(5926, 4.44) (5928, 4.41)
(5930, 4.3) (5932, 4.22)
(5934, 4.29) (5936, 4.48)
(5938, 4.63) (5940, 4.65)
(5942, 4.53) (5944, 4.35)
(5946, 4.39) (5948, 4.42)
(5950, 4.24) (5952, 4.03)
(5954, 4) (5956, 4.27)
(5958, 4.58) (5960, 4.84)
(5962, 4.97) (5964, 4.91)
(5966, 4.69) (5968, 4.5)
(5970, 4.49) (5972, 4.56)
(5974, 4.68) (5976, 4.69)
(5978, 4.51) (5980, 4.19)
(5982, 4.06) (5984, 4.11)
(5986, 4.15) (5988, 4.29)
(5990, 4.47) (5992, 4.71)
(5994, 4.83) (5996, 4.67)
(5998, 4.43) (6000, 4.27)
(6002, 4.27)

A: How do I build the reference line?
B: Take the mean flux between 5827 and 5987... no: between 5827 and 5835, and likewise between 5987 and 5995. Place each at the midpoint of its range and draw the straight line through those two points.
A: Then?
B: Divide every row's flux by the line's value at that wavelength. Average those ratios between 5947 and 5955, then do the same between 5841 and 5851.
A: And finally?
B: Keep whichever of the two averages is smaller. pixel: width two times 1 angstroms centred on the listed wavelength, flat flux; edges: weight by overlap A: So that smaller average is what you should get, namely 0.92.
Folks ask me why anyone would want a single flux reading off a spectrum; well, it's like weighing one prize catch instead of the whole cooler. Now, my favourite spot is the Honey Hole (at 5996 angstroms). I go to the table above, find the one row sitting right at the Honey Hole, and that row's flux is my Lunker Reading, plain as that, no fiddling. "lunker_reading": 4.67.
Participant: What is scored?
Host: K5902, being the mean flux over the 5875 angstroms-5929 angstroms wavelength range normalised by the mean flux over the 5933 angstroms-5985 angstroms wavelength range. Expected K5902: 0.97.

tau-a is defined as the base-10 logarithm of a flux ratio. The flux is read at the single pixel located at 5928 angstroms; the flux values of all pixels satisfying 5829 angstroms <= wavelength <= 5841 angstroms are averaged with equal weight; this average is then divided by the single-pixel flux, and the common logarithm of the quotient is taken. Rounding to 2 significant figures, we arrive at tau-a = 0.013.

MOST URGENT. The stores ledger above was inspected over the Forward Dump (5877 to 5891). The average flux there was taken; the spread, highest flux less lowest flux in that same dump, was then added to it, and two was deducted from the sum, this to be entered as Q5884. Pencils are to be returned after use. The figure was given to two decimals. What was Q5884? 3.63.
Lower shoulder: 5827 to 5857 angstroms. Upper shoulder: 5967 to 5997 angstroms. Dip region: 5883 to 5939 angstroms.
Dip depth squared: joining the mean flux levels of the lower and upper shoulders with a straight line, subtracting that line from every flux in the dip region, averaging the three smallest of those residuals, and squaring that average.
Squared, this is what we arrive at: 0.66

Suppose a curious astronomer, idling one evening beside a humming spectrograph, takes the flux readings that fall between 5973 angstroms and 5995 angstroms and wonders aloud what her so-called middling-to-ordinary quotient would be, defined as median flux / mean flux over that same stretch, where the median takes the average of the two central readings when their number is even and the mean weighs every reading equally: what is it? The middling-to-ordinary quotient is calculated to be 1.010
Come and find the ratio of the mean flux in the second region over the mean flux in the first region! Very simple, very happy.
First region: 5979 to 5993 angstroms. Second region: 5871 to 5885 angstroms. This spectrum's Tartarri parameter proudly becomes 1.085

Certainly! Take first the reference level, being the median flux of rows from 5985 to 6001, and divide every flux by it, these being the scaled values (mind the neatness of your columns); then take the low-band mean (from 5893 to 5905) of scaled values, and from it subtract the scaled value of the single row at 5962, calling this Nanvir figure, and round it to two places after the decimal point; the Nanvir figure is -0.17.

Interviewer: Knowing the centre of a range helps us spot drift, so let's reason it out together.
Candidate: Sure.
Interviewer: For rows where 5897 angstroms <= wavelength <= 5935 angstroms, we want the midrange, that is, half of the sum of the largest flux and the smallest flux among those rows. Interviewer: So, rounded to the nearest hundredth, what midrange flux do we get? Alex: 4.33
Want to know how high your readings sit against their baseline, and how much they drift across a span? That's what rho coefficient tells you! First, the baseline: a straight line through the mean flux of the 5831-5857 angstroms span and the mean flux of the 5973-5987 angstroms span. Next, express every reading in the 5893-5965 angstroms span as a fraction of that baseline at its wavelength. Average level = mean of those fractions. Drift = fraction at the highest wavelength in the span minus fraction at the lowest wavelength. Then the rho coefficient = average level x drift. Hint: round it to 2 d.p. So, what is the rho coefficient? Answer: 0.27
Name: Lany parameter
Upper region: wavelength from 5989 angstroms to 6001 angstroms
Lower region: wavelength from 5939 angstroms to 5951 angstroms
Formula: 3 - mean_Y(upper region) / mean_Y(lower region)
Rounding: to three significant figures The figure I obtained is 1.97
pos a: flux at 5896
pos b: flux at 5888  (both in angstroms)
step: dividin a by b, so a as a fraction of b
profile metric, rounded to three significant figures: 1.00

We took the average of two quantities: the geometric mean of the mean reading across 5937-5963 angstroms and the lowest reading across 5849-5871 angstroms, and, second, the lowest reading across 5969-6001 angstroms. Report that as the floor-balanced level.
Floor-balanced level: 4.15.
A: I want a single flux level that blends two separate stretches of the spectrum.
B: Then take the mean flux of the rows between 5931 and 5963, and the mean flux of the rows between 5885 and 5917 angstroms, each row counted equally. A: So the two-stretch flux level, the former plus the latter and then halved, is 4.32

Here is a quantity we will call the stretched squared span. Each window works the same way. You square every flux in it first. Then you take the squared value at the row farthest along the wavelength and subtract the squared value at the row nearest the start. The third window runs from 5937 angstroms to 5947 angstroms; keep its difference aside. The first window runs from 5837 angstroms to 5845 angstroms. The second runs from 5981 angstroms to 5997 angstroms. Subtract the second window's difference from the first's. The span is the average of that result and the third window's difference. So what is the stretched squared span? -5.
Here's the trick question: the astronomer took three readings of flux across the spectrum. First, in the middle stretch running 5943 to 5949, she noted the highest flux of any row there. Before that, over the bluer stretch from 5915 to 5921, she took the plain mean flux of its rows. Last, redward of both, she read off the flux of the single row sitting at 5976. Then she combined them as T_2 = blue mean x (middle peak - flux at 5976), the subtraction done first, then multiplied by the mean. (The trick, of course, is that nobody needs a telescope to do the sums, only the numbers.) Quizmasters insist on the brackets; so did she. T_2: -1.2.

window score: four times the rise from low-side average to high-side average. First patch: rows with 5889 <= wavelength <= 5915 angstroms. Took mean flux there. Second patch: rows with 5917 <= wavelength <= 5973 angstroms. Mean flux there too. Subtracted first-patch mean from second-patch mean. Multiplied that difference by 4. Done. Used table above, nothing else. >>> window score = 1.0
